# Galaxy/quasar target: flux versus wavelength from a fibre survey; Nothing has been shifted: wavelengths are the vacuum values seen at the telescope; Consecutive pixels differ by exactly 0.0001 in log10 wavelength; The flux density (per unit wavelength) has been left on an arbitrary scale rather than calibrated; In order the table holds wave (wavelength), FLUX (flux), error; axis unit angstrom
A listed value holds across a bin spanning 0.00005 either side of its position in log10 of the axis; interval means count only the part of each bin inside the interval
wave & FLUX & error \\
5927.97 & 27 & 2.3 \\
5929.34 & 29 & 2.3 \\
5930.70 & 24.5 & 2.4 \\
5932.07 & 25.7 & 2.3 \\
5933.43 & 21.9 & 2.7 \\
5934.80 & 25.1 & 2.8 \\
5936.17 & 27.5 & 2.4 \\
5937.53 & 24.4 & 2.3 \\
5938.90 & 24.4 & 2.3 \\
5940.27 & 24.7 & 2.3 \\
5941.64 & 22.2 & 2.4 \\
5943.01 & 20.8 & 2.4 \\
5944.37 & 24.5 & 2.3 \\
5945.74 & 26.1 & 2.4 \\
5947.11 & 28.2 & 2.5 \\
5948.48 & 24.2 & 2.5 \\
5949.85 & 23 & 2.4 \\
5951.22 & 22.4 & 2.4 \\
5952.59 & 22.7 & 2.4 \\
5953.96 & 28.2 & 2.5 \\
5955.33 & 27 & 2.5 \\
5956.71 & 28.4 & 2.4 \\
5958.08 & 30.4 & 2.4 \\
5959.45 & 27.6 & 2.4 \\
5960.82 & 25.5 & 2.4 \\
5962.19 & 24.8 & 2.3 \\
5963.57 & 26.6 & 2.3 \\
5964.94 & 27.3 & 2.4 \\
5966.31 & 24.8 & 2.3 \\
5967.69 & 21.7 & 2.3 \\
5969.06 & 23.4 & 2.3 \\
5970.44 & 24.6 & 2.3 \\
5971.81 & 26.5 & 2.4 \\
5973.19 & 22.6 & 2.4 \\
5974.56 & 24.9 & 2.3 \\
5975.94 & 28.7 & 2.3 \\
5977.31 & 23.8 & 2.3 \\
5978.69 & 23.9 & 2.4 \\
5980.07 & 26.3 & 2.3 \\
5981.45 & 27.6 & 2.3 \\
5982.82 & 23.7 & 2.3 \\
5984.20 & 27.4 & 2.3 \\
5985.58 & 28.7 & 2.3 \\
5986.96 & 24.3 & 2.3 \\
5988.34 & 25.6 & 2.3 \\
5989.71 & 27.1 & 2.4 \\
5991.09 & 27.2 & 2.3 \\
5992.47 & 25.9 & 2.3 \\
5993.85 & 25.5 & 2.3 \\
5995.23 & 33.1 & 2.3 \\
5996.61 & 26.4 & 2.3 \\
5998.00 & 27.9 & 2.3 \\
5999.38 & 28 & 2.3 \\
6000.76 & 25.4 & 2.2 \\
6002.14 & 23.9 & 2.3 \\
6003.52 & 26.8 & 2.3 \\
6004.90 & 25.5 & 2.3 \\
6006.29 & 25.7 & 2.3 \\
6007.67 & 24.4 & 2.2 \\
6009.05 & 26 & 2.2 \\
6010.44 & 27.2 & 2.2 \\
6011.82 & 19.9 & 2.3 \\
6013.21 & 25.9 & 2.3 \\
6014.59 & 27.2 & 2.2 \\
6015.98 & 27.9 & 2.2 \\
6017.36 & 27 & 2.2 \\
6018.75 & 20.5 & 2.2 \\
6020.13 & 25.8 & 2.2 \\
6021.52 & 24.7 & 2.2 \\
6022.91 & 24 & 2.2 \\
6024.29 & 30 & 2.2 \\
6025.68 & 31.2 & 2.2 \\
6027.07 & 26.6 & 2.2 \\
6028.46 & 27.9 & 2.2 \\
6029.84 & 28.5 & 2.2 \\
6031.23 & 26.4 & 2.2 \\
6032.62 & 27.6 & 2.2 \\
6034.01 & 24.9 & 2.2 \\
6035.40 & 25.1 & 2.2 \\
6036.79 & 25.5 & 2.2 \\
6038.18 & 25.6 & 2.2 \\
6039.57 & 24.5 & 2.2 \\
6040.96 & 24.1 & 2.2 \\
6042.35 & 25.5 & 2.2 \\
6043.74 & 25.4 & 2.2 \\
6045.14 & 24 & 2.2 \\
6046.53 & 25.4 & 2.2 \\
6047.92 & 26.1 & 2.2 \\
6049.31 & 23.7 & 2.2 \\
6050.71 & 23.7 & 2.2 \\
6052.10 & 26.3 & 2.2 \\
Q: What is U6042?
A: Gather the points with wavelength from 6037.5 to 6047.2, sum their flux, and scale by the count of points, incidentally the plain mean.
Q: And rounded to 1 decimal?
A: 24.9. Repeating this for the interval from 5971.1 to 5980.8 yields 25.2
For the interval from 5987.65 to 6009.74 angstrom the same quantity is 26.5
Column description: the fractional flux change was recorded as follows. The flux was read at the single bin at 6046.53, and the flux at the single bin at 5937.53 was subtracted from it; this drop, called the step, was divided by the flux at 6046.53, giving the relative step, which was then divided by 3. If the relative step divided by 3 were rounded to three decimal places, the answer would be 0.013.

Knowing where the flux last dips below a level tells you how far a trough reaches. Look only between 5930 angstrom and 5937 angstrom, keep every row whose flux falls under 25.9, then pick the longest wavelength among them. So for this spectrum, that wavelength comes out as 5934.80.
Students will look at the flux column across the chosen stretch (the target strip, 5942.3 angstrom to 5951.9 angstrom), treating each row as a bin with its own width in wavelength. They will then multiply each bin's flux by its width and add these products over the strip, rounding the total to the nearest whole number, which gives 232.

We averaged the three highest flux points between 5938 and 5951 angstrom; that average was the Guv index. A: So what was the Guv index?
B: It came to 26.3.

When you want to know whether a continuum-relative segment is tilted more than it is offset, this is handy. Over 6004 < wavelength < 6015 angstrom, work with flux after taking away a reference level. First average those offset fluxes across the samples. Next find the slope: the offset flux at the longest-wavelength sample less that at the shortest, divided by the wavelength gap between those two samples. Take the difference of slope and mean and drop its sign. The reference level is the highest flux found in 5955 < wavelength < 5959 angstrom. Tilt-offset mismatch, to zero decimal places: 5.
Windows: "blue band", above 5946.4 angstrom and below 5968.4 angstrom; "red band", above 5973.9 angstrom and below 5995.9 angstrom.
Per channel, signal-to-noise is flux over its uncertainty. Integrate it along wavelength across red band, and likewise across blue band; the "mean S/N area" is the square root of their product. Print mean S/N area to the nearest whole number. 244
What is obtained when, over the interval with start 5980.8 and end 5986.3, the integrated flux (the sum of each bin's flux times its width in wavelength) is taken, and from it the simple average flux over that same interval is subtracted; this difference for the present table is 121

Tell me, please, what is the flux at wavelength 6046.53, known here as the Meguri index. 25.4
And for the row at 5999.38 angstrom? 28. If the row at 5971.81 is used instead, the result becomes 26.5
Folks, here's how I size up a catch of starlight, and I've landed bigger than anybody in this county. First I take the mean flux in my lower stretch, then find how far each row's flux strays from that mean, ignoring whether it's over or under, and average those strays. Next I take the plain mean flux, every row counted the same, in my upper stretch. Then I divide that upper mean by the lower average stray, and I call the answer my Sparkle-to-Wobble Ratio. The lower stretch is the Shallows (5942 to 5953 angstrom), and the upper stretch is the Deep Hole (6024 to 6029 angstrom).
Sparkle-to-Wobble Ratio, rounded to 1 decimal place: 16.4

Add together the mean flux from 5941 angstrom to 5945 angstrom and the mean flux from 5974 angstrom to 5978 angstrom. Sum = 48.3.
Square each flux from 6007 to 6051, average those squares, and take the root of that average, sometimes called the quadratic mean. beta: 25.8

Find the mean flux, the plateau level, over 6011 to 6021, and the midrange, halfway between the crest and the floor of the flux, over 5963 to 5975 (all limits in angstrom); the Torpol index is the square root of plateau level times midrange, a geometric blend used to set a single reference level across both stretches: 24.7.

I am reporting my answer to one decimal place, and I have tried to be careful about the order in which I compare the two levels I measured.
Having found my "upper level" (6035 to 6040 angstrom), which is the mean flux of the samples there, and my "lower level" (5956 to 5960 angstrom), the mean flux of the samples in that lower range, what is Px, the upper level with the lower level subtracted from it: -3.6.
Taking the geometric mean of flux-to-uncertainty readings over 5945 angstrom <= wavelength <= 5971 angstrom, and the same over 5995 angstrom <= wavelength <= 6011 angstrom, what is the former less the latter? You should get -1.1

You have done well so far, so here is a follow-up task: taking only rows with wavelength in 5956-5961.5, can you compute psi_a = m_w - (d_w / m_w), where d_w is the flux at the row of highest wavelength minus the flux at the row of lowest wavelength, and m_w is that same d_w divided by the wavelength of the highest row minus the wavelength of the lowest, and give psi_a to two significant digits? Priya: -4.8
